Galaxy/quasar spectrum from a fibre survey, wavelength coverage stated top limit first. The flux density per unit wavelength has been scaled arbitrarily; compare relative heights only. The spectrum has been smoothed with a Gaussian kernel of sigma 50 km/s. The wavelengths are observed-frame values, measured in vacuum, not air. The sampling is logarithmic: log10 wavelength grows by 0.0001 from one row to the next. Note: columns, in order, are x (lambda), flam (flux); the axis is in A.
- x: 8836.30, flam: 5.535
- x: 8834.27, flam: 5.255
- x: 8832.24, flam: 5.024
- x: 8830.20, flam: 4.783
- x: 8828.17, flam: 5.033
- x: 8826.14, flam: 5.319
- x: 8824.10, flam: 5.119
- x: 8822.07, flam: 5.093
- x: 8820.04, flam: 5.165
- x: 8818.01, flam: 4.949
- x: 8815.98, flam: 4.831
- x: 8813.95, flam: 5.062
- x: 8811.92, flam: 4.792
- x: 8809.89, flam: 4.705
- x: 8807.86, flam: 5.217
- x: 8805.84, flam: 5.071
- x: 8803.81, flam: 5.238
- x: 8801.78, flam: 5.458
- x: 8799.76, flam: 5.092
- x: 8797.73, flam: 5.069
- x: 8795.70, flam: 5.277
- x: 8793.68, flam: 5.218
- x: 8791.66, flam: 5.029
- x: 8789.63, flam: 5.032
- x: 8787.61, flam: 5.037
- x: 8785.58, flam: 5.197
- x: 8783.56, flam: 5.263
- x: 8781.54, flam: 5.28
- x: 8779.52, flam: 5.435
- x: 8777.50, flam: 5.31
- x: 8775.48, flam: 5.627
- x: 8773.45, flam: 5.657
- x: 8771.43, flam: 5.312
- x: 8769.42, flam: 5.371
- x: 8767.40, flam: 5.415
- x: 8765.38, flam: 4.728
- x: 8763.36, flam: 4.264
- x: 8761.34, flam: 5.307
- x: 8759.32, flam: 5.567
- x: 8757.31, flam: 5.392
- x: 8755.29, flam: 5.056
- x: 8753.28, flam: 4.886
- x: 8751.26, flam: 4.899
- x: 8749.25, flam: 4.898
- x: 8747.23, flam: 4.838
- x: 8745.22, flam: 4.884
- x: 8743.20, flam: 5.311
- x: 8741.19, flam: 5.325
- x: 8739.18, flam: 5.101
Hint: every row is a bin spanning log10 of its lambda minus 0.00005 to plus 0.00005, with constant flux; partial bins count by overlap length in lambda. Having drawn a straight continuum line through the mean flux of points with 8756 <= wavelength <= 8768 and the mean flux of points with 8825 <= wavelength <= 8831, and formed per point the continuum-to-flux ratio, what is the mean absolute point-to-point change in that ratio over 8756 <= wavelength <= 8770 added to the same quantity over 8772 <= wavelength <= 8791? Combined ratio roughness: 0.11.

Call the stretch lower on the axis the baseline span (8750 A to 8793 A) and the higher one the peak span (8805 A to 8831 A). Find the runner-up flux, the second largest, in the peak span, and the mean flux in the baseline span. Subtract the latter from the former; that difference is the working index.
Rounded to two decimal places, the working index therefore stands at 0.02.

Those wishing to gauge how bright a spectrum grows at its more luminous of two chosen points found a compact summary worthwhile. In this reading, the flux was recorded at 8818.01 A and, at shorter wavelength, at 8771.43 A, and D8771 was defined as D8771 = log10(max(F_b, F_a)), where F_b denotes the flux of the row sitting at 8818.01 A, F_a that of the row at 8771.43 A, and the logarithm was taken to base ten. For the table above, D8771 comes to 0.725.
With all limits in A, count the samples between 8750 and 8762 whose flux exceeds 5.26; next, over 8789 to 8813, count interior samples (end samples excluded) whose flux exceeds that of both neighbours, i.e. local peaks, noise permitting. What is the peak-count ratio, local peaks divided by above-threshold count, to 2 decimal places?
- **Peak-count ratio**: 1.00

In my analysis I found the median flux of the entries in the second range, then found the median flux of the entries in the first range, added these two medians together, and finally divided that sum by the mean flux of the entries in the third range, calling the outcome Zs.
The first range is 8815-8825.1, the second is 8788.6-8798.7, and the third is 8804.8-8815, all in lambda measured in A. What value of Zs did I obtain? 2.045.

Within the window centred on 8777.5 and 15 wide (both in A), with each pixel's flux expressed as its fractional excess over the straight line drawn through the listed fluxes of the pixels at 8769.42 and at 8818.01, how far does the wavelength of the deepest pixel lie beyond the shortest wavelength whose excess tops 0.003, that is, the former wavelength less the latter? -2.0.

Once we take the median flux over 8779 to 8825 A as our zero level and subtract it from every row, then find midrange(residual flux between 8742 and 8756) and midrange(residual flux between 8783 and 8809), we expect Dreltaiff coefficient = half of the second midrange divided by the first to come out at -4.1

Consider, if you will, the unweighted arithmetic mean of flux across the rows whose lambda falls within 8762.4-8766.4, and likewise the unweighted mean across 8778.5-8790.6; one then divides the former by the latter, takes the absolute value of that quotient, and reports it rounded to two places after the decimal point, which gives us 0.86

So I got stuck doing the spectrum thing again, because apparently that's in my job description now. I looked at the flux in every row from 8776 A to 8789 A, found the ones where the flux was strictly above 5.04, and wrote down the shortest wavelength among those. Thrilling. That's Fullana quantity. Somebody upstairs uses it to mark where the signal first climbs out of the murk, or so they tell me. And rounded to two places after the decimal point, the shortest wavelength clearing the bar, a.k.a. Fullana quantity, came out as 8777.50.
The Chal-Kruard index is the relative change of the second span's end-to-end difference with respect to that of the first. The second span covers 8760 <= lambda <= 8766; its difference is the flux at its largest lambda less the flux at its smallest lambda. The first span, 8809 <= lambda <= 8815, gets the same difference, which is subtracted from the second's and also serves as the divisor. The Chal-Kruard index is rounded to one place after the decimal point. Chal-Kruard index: -2.6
